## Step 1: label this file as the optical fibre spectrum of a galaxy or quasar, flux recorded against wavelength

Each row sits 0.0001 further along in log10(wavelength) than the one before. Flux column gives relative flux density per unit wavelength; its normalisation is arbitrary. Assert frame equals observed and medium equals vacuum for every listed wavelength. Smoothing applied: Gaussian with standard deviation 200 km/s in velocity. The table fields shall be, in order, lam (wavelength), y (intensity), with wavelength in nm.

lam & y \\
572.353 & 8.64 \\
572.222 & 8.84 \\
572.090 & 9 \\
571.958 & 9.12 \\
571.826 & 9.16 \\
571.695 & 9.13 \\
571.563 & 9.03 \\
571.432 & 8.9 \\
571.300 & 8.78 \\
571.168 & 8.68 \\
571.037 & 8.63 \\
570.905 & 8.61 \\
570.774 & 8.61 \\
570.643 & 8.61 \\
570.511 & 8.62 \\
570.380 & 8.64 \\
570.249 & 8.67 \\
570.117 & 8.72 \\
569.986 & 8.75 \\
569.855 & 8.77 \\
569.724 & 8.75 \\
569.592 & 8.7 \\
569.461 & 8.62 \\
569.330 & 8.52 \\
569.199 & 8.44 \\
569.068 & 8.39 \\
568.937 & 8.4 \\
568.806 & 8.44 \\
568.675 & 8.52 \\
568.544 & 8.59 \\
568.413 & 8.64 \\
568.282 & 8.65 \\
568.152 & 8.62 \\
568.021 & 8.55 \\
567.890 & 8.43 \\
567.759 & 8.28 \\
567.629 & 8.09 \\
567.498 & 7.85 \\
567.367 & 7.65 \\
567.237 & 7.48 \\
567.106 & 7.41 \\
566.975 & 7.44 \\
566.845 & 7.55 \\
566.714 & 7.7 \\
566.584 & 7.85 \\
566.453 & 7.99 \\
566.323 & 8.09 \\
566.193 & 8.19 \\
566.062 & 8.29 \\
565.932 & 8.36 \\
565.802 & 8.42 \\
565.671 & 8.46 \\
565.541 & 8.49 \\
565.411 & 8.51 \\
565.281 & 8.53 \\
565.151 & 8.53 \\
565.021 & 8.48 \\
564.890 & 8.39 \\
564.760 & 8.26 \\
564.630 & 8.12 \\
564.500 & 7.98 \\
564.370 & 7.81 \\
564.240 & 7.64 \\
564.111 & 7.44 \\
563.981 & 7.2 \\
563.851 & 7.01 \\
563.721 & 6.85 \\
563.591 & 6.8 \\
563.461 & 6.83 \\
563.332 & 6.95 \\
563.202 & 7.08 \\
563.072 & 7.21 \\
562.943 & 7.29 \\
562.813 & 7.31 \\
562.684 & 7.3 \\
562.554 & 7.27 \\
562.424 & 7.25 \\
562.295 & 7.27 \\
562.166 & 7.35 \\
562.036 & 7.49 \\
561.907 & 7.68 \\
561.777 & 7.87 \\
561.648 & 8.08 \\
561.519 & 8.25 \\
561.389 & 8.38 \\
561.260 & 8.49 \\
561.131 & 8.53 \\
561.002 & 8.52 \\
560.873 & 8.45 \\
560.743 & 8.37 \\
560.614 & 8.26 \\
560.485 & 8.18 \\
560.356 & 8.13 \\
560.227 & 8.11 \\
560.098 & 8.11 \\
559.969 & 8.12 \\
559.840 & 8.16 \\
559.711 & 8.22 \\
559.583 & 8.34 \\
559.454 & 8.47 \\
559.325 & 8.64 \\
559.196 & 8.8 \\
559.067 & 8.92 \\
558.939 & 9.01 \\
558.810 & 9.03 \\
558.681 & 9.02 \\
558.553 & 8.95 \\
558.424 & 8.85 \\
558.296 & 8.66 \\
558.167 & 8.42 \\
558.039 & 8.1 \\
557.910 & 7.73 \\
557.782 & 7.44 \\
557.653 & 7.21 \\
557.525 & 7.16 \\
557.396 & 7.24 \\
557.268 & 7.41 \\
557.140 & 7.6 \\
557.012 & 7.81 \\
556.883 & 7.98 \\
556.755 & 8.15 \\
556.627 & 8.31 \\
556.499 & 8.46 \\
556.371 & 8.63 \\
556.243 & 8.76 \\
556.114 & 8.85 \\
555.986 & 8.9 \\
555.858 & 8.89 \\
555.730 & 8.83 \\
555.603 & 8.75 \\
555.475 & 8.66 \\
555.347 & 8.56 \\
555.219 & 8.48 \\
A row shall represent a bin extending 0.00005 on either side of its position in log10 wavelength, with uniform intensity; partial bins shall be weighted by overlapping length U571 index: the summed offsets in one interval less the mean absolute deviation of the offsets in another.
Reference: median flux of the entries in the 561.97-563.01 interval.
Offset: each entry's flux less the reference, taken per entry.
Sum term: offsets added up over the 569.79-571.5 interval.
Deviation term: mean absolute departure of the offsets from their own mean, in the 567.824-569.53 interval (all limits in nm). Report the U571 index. 18.1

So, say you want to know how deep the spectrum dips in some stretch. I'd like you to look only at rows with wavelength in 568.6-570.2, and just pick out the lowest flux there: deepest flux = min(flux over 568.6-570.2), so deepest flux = 8.39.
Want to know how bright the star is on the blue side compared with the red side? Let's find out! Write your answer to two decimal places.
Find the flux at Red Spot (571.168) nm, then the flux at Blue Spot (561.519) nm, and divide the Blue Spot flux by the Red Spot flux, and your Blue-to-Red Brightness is 0.95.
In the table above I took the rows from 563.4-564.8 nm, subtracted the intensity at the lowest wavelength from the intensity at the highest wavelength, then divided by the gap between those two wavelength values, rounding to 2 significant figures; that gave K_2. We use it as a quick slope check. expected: 1.1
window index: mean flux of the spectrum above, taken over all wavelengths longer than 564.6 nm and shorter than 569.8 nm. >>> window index 8.27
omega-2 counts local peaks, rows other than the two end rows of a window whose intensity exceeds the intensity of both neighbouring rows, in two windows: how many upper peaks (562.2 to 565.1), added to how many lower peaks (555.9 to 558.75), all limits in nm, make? 1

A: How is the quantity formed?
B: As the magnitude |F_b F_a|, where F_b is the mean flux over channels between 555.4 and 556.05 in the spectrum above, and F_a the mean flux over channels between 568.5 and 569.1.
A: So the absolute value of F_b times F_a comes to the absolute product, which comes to 75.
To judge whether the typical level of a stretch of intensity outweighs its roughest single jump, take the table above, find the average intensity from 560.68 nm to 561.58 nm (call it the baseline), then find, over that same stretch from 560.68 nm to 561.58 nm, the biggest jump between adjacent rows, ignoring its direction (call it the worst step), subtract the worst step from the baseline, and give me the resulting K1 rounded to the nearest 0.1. 8.3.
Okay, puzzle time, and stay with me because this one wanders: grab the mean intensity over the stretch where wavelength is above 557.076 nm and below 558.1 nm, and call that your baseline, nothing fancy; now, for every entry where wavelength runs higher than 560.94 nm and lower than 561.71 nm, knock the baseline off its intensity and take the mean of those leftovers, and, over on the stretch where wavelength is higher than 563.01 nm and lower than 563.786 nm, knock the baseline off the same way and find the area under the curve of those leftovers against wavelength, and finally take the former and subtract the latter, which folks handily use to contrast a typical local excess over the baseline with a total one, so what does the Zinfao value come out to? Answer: 1.3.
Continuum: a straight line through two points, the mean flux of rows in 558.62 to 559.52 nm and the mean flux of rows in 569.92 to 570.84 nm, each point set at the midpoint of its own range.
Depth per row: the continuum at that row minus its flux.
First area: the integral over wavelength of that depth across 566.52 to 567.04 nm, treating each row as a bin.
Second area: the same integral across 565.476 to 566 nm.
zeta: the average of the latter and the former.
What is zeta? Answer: 0.36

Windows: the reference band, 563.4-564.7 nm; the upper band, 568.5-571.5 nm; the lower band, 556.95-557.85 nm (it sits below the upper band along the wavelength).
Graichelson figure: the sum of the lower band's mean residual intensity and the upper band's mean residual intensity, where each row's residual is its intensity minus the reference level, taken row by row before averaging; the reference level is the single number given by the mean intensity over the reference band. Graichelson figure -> 1.3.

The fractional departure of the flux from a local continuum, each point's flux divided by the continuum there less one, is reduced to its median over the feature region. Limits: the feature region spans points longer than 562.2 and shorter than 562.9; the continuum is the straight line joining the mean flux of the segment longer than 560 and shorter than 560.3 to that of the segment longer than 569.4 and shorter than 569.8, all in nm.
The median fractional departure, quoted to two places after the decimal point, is -0.12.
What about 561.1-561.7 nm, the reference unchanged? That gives 0.02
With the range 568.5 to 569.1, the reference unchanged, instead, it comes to -0.02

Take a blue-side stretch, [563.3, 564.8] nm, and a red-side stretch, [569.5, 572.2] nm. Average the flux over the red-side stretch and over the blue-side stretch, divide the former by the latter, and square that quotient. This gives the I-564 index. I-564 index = 1.41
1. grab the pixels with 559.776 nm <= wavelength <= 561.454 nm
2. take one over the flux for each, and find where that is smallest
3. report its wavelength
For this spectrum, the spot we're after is 561.131 nm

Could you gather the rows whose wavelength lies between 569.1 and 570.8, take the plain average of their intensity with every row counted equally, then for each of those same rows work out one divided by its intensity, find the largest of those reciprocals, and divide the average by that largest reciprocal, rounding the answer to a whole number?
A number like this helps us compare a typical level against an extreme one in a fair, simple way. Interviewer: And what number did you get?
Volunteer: 73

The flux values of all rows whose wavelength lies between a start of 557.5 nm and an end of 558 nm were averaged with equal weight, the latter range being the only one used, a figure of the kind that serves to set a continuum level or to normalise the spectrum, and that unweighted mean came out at 7.4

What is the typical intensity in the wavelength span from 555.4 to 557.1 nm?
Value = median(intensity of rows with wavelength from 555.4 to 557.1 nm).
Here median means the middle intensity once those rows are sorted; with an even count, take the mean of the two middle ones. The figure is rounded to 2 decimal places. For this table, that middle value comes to 8.66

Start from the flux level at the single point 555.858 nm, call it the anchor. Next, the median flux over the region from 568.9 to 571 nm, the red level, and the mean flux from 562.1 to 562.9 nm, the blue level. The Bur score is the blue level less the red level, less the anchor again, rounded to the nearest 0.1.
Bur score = -10.2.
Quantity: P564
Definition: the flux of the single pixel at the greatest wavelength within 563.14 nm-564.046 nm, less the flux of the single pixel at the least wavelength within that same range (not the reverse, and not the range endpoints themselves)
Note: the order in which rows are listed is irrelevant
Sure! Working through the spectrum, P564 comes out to 0.1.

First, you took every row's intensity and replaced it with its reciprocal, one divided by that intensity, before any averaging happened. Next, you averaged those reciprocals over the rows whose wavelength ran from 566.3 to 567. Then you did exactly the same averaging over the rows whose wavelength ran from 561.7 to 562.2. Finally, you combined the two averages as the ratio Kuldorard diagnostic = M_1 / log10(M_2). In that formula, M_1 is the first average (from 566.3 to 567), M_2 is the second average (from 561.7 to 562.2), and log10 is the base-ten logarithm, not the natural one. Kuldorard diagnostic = -0.146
